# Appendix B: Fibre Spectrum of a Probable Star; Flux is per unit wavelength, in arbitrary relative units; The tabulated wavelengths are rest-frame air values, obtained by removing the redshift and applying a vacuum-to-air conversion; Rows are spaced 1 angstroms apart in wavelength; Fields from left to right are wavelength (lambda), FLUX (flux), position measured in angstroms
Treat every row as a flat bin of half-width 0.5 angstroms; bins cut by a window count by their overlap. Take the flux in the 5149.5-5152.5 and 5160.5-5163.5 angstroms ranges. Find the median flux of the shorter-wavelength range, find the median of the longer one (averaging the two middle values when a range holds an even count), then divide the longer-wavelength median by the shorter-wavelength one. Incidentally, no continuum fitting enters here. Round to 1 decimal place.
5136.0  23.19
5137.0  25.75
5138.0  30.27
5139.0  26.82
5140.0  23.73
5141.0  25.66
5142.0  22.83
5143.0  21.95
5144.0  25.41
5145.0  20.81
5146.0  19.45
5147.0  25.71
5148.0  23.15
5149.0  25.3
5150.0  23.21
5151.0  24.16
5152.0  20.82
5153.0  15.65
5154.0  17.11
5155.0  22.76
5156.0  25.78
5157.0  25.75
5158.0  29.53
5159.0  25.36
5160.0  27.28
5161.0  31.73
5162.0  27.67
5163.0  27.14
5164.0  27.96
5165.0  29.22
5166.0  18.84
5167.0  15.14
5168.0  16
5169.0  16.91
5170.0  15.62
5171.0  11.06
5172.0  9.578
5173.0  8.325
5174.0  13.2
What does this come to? 1.2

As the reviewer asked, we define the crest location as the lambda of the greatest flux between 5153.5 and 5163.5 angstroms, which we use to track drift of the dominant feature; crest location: 5161.0 angstroms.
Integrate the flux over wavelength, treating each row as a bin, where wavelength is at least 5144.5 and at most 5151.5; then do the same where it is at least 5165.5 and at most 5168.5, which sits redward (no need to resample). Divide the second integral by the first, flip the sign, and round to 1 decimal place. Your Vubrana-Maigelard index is -0.3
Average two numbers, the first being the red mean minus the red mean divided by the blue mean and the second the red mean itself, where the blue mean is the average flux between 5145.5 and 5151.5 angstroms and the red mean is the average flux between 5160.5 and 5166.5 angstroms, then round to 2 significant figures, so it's 27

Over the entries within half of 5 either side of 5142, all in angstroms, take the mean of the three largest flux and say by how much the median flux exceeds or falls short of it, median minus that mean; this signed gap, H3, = -1.2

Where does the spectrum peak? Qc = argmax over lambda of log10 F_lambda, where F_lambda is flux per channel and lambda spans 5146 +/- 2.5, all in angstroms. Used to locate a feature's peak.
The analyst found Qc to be 5147.0 angstroms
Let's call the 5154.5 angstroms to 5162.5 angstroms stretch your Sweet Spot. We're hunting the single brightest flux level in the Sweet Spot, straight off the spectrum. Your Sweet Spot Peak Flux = 31.73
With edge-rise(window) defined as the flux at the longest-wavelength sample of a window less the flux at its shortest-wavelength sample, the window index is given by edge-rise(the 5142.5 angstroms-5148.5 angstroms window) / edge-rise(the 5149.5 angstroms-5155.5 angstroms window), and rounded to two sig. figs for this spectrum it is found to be -2.7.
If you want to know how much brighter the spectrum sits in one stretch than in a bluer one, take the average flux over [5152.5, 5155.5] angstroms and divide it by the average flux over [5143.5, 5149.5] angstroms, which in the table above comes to 0.79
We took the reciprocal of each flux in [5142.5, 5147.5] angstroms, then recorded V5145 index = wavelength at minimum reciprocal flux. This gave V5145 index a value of 5147.0 angstroms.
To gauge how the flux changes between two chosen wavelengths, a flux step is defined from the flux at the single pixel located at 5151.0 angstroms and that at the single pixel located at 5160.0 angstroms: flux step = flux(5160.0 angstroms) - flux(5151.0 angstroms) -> 3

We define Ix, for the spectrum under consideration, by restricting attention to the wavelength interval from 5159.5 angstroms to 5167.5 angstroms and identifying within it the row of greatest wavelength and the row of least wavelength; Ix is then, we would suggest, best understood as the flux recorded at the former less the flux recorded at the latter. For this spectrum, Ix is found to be -12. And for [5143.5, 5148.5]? -2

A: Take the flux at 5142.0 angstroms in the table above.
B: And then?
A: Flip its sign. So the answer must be -22.8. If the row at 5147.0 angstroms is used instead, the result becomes -25.7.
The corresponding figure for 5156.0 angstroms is -25.8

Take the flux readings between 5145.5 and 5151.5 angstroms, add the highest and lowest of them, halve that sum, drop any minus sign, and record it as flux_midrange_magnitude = 22.6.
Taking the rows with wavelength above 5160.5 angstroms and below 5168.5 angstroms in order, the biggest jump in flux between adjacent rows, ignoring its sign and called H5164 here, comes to 10.4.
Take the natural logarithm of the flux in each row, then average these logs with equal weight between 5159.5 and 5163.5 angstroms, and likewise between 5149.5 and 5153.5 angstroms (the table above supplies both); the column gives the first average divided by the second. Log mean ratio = 1.10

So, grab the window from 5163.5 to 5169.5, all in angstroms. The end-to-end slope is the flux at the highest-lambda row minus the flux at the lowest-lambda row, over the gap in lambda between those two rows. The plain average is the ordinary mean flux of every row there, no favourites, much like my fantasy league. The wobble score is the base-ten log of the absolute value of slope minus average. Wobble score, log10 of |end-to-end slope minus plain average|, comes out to 1.36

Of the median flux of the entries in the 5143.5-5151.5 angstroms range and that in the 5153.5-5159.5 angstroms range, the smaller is 23.7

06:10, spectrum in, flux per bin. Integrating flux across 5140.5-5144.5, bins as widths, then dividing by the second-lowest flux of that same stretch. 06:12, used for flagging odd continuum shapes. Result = 4.20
